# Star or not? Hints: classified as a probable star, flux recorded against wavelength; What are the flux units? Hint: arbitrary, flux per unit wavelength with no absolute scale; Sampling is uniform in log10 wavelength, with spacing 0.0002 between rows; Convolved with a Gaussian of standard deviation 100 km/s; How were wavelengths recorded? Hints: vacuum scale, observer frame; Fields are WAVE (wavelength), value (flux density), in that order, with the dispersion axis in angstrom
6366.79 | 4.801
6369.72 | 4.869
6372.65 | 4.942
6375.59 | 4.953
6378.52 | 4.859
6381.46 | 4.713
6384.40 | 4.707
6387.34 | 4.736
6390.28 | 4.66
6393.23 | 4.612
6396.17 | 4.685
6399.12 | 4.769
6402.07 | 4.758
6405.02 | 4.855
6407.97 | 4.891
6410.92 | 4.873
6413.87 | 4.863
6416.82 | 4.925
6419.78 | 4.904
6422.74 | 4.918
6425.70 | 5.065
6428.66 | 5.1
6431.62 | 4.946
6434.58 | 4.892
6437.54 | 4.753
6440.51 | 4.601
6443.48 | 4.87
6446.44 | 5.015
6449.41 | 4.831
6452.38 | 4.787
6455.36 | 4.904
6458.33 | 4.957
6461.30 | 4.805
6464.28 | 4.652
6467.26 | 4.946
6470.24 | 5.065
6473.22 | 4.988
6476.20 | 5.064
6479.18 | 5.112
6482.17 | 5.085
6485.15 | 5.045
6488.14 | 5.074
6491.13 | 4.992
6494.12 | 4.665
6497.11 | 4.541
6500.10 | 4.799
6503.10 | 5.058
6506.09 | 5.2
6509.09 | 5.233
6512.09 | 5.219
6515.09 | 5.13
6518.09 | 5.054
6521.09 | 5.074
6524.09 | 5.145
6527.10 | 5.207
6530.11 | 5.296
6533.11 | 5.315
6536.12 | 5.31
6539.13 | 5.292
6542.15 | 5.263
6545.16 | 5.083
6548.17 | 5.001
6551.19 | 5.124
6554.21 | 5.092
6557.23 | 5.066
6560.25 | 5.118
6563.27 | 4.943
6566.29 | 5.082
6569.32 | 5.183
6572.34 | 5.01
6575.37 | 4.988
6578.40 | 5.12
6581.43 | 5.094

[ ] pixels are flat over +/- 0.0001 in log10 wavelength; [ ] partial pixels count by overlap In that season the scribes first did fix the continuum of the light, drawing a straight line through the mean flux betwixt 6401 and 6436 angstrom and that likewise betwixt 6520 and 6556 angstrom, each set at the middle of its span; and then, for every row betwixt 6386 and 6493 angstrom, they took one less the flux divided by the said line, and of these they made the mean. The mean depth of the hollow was 0.015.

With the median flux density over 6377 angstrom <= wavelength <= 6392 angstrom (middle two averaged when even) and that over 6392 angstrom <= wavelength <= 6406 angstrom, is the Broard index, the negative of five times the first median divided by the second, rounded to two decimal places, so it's -4.95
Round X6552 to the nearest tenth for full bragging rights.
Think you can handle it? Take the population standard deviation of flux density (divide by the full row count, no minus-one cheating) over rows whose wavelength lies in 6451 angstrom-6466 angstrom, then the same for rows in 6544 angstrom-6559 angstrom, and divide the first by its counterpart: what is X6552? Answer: 2.6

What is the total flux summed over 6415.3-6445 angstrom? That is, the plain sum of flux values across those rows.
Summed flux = 49.0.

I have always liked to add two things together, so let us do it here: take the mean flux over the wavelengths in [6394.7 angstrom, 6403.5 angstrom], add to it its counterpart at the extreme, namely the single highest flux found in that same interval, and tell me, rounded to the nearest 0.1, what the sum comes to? 9.5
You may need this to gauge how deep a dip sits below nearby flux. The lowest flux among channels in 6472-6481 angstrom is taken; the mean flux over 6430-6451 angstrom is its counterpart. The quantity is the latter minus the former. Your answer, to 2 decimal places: -0.14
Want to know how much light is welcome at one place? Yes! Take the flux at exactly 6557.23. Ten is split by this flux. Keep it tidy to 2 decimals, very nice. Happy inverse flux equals 1.97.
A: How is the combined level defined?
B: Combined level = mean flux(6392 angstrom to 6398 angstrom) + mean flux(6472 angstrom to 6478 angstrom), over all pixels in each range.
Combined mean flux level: 9.7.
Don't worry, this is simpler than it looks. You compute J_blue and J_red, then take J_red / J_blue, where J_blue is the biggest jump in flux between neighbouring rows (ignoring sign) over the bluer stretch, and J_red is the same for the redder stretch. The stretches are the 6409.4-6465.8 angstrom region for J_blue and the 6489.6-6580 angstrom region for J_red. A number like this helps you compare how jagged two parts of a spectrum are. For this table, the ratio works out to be 1.2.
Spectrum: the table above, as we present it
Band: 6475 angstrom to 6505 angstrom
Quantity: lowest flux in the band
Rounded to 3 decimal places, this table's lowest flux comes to 4.541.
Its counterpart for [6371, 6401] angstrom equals 4.612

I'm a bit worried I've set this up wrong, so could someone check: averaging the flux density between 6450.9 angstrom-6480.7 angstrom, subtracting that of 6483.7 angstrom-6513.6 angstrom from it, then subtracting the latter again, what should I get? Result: -5.0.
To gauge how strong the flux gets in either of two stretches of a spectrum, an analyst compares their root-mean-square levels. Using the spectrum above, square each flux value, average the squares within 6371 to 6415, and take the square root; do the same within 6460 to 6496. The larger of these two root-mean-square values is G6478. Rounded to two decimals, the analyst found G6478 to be 4.96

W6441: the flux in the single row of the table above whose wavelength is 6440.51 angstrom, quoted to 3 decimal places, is 4.601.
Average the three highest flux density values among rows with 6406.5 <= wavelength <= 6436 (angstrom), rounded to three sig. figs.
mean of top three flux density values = 5.04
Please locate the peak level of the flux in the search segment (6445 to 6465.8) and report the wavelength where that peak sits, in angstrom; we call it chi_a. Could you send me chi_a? 6446.44 angstrom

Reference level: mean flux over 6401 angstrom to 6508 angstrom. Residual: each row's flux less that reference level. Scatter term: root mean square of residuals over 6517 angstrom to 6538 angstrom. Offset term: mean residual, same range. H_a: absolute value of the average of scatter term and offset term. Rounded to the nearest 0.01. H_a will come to 0.30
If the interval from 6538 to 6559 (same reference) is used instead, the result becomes 0.23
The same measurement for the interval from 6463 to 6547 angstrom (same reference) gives 0.20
